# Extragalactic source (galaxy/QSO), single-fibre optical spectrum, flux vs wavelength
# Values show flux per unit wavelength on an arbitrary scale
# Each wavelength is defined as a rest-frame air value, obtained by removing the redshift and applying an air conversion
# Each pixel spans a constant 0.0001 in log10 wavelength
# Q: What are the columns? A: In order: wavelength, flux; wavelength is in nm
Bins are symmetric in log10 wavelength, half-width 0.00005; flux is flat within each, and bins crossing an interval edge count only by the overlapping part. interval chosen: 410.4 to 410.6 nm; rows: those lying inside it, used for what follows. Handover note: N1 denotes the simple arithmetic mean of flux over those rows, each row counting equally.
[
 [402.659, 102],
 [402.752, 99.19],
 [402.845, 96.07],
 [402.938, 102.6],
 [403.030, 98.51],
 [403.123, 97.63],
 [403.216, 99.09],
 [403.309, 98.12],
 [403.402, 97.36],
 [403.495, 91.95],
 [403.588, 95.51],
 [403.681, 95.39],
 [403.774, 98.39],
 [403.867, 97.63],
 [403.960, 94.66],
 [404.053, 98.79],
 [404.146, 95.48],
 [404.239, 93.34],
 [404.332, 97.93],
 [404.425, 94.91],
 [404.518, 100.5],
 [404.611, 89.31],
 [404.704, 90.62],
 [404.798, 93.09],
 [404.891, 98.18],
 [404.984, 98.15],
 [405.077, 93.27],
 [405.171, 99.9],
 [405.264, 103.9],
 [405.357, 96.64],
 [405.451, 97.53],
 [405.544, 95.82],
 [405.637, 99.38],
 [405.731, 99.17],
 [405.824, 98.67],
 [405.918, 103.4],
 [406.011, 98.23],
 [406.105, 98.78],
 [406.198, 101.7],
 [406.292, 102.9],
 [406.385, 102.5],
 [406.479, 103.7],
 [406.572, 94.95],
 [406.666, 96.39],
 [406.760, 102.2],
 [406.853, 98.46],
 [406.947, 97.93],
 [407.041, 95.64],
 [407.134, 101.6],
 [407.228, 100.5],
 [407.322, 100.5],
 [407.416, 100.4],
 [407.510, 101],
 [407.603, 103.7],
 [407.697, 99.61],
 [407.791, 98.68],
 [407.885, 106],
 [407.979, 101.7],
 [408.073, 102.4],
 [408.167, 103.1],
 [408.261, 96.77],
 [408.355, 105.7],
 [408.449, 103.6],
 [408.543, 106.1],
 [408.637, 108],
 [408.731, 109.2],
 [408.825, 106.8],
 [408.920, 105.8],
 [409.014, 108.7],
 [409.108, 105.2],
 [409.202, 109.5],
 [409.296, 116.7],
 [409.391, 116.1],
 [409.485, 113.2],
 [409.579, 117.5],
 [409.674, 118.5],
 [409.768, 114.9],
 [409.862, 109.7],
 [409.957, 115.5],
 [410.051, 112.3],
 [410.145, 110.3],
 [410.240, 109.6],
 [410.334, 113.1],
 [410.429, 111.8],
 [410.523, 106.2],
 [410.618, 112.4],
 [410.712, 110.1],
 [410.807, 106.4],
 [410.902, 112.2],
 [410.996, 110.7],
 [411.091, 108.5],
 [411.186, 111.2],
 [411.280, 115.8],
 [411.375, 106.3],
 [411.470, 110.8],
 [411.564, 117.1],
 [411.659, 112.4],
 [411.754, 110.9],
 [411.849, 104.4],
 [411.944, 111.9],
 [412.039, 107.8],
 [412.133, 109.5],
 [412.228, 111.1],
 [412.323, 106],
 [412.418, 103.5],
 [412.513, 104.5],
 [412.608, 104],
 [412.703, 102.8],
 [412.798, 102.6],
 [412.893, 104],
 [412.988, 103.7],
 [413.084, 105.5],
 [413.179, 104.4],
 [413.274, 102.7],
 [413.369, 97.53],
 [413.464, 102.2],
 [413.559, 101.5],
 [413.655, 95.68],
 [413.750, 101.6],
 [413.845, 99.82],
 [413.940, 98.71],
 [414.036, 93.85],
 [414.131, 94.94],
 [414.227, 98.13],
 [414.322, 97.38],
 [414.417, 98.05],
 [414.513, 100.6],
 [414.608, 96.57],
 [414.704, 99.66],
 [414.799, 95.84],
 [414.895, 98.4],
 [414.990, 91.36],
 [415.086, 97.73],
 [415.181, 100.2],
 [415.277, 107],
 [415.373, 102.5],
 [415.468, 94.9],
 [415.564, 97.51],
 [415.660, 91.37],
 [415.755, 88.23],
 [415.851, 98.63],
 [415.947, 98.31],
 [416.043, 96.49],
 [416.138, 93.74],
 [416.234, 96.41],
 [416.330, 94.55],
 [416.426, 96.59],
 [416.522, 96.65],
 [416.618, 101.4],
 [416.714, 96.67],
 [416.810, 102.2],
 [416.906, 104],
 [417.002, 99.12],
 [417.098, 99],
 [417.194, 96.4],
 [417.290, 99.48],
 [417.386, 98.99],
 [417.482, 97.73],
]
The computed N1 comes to 109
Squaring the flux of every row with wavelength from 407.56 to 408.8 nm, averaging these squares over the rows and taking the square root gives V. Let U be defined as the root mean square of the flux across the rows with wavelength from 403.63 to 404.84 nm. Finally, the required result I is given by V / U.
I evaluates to 1.08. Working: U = 95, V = 103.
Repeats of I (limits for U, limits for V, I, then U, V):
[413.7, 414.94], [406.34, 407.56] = 1.02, 98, 100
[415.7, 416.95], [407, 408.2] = 1.04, 97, 101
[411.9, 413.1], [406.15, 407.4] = 0.94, 106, 100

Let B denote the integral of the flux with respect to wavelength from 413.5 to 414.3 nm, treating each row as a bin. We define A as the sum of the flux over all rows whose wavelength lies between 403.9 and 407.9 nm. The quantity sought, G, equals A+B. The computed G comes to 4316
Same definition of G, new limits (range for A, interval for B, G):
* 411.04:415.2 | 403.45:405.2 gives 4708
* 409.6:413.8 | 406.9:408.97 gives 4966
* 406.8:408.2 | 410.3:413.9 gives 1896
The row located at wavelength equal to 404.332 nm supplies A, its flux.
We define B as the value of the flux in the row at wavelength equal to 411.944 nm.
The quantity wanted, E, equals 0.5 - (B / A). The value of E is -0.64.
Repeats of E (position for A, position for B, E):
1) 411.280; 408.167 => -0.39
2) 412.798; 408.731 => -0.56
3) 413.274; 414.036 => -0.41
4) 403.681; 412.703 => -0.58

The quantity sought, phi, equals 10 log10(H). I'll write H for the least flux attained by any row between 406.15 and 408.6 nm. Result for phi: 19.8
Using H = 94.95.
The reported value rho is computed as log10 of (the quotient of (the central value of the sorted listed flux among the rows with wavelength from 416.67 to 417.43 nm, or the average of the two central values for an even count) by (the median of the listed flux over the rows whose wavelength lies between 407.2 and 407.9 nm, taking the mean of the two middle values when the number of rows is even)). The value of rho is -0.006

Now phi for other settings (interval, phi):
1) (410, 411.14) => 20.3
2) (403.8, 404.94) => 19.5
